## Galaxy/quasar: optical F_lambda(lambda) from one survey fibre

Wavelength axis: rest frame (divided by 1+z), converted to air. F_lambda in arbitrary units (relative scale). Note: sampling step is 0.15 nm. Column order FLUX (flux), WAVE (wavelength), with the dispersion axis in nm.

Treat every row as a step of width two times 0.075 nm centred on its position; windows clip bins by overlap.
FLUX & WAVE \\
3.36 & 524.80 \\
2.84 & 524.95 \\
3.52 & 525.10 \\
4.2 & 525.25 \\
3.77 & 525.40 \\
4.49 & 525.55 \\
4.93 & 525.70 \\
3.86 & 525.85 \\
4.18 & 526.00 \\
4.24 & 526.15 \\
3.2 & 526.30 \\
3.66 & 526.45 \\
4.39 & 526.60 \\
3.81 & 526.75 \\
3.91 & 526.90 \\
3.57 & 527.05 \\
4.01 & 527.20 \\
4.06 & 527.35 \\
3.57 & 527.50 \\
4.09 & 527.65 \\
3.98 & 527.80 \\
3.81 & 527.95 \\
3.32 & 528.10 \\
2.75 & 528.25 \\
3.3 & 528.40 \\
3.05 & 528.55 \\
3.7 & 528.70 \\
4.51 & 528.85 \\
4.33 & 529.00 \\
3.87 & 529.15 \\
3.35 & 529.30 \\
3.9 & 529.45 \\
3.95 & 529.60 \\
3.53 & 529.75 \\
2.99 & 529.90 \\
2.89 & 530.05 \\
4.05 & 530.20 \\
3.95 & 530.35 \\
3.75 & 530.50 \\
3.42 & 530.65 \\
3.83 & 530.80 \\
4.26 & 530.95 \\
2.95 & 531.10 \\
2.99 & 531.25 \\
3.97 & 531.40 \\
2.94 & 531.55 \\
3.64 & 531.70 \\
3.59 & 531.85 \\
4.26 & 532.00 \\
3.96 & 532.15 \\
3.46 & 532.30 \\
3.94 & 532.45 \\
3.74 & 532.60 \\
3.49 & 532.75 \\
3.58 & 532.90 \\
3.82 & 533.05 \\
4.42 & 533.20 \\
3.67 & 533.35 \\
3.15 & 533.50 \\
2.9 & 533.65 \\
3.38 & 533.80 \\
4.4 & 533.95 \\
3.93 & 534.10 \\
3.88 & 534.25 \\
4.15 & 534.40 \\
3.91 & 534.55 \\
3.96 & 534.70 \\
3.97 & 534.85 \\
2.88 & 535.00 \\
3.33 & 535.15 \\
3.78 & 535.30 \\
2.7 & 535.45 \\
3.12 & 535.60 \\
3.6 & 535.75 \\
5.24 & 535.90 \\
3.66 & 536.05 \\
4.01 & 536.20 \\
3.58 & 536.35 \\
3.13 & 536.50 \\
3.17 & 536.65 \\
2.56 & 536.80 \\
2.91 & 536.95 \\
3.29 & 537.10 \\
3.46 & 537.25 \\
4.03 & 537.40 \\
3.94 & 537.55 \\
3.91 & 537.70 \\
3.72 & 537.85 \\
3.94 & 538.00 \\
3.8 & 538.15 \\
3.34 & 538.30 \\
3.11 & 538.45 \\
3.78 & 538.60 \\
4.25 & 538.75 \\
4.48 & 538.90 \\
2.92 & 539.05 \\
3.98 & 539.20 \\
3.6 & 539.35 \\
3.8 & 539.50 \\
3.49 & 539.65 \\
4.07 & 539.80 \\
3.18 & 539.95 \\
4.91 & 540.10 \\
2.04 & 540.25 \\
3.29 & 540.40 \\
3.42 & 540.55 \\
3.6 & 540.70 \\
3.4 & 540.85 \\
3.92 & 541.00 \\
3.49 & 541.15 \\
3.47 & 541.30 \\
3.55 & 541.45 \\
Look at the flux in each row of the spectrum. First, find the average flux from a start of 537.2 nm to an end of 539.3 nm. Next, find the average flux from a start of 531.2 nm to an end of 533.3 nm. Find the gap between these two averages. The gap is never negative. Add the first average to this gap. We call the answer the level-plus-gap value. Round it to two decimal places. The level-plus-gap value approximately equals 3.82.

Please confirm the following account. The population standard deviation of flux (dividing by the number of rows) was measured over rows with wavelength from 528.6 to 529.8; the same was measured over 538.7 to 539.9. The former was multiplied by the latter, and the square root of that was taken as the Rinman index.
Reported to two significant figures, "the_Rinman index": 0.41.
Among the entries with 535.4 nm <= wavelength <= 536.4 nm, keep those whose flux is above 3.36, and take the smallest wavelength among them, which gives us 535.75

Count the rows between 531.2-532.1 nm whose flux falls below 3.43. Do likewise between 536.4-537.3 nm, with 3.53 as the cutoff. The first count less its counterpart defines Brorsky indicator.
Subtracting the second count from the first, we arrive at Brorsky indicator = -4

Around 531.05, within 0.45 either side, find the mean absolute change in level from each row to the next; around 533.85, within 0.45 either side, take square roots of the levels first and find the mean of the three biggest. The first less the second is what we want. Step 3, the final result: -1.38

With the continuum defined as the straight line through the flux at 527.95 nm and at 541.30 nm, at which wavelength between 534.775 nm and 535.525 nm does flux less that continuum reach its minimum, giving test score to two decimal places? 535.45 nm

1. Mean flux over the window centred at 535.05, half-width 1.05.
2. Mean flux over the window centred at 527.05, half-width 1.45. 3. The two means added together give 7.55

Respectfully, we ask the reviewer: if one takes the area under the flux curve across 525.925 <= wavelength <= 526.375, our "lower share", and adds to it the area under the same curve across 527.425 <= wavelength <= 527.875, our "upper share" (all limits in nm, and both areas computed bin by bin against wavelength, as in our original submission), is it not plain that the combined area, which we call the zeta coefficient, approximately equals 3.5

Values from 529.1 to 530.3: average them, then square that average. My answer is 12.7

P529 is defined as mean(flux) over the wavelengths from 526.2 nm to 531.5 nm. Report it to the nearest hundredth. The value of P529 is 3.68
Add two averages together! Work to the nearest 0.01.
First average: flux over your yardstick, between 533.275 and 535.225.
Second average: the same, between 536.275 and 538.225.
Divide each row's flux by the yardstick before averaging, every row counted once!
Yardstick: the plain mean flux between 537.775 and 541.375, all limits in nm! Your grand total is 1.97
